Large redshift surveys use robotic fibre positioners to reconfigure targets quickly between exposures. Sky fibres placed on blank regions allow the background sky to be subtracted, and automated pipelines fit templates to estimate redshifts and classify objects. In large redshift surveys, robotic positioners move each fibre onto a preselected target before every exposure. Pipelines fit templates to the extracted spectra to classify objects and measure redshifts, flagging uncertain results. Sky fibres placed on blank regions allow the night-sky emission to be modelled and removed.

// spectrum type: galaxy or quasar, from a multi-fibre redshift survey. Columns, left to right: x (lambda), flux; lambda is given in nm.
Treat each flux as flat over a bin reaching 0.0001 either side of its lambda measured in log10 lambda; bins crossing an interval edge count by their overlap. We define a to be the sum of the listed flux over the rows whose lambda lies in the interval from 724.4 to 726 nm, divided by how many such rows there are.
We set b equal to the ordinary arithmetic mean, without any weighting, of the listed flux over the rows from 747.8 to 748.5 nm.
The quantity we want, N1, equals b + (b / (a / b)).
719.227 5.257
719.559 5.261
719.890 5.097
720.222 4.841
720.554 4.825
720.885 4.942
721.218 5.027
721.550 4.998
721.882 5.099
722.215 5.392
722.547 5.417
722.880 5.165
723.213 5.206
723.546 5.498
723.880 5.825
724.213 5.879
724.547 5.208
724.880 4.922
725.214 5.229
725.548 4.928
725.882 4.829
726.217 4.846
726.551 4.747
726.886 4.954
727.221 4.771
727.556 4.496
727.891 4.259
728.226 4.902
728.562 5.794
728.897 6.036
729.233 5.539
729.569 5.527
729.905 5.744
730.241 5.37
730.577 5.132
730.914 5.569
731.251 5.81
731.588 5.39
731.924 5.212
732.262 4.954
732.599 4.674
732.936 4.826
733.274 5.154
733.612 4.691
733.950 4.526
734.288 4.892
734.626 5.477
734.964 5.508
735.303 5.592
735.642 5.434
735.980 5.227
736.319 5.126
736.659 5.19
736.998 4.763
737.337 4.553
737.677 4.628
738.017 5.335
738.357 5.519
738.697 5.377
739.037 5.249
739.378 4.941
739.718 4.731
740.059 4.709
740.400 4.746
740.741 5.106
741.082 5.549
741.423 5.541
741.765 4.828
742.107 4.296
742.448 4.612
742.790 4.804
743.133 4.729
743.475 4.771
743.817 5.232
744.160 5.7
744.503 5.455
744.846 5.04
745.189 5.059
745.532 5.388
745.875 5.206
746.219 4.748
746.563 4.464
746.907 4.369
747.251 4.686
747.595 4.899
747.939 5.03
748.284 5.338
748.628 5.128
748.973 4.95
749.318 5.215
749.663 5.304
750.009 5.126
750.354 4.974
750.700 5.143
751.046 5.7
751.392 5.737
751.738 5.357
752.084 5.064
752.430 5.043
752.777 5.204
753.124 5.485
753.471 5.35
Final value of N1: 10.5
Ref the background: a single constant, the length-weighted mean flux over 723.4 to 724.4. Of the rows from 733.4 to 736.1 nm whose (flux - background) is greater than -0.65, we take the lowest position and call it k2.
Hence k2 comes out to 734.626 nm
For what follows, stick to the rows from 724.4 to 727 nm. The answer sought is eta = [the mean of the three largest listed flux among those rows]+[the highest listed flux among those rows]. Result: 10.4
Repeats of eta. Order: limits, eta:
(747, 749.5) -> 10.6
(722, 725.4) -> 11.6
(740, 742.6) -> 10.9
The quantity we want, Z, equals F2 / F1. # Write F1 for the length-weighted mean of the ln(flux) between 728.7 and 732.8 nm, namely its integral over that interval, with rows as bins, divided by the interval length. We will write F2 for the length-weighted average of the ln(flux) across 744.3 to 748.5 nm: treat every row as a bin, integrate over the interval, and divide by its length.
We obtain 0.951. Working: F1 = 1.69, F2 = 1.60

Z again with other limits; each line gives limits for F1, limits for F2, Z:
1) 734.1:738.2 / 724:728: 0.975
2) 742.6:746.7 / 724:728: 0.986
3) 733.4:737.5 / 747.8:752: 1.020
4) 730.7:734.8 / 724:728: 0.981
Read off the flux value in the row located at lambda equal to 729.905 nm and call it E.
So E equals 5.744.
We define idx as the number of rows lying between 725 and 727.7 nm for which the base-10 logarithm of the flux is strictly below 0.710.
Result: 7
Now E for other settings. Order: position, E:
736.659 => 5.19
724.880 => 4.922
